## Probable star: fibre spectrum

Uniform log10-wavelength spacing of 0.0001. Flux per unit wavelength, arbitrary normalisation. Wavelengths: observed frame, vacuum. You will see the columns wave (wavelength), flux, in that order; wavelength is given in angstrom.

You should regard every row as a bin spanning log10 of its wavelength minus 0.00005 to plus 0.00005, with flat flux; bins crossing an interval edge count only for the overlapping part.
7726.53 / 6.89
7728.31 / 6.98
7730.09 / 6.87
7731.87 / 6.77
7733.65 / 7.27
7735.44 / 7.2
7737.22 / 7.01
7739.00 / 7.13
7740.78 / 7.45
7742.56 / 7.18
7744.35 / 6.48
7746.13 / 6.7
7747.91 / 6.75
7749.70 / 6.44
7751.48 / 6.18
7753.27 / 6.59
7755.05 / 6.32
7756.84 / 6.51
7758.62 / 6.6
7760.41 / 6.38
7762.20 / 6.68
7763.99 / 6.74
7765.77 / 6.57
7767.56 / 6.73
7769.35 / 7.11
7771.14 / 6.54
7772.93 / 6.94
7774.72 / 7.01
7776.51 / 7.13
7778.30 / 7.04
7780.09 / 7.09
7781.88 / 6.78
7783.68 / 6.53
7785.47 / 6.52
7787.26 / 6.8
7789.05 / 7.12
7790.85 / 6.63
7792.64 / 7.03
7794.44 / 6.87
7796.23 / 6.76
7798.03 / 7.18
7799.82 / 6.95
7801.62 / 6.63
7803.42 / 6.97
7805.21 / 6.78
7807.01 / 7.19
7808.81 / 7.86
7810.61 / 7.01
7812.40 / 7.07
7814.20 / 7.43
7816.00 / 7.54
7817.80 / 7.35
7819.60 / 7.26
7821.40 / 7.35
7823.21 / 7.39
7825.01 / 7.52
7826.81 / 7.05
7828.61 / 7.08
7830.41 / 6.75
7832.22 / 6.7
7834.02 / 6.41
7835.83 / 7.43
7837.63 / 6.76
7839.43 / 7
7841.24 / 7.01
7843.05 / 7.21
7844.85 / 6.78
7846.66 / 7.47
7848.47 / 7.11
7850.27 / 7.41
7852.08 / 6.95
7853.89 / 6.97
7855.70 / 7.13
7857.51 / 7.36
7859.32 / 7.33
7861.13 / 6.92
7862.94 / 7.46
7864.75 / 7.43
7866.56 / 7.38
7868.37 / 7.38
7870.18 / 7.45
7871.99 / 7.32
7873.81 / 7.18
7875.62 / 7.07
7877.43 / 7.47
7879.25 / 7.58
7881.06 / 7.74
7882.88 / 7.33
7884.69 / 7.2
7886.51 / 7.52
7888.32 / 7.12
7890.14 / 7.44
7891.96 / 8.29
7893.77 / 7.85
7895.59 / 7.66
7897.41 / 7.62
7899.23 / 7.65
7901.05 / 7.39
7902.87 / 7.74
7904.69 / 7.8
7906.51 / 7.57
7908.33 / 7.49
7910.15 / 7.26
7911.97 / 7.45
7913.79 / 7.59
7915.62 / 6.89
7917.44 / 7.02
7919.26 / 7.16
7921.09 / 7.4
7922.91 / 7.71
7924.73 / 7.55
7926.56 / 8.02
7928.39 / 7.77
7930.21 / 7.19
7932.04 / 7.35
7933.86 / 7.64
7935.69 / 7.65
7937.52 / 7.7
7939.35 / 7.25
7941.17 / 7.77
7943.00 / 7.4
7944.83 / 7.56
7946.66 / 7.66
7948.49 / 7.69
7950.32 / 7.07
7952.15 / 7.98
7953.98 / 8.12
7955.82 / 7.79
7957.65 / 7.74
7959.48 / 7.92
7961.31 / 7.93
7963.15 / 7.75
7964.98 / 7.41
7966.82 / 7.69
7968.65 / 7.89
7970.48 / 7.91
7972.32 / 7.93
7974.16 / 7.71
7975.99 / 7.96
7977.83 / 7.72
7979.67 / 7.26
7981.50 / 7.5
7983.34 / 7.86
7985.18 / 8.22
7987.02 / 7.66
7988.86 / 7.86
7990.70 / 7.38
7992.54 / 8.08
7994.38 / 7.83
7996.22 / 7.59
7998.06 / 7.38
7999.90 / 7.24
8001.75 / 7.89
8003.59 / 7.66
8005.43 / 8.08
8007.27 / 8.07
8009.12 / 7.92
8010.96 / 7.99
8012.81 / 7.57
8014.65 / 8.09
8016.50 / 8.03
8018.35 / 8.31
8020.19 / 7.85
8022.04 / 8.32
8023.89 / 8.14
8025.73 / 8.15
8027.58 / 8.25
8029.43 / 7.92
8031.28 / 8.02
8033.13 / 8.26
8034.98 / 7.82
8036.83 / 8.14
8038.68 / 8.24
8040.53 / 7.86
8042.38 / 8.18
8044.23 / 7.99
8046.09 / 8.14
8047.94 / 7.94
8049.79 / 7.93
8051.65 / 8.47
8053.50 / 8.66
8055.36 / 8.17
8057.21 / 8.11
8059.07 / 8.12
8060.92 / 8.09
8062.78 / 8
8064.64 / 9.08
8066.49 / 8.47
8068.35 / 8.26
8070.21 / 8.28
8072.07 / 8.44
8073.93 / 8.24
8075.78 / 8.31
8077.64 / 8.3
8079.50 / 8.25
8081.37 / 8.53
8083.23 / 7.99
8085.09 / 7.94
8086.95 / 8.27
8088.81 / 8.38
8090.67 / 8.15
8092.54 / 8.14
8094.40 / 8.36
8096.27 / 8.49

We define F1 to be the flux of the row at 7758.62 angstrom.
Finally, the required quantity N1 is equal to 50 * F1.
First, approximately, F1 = 6.6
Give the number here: 330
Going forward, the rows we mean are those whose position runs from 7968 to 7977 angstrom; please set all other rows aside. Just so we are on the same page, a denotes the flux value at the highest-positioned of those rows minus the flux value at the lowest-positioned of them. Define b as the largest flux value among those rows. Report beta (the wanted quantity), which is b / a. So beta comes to 114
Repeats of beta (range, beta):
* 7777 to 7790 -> 89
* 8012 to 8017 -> 18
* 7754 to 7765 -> 16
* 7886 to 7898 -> 83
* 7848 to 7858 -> 30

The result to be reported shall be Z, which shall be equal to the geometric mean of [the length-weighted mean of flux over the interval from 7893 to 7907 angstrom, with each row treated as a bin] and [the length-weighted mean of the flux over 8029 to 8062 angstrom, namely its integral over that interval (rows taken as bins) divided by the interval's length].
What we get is 7.88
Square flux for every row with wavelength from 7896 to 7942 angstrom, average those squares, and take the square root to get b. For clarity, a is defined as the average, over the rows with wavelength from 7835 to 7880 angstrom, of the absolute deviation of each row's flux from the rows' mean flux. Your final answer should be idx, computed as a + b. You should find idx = 7.72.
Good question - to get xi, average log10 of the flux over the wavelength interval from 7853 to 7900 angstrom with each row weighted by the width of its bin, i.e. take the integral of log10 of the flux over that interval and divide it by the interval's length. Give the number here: 0.870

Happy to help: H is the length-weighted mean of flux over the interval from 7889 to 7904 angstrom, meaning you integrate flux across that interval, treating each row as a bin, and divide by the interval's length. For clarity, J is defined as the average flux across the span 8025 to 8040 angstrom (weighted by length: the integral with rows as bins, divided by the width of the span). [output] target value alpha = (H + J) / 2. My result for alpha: 7.9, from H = 7.7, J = 8.1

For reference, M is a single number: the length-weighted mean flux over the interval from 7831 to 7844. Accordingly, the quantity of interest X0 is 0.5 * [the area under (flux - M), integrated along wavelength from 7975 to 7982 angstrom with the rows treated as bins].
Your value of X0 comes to 2.4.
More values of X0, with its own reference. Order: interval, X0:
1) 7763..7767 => -0.5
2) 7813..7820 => 1.6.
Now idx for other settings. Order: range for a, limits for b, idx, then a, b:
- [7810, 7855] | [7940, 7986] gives 7.98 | 0.243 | 7.74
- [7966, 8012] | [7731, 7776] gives 6.99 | 0.215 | 6.78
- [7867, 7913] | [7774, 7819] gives 7.22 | 0.199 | 7.02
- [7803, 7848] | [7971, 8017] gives 8.05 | 0.271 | 7.78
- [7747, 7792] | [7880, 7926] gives 7.72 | 0.218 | 7.50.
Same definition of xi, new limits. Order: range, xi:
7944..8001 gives 0.887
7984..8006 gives 0.888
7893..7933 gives 0.875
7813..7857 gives 0.852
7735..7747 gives 0.846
